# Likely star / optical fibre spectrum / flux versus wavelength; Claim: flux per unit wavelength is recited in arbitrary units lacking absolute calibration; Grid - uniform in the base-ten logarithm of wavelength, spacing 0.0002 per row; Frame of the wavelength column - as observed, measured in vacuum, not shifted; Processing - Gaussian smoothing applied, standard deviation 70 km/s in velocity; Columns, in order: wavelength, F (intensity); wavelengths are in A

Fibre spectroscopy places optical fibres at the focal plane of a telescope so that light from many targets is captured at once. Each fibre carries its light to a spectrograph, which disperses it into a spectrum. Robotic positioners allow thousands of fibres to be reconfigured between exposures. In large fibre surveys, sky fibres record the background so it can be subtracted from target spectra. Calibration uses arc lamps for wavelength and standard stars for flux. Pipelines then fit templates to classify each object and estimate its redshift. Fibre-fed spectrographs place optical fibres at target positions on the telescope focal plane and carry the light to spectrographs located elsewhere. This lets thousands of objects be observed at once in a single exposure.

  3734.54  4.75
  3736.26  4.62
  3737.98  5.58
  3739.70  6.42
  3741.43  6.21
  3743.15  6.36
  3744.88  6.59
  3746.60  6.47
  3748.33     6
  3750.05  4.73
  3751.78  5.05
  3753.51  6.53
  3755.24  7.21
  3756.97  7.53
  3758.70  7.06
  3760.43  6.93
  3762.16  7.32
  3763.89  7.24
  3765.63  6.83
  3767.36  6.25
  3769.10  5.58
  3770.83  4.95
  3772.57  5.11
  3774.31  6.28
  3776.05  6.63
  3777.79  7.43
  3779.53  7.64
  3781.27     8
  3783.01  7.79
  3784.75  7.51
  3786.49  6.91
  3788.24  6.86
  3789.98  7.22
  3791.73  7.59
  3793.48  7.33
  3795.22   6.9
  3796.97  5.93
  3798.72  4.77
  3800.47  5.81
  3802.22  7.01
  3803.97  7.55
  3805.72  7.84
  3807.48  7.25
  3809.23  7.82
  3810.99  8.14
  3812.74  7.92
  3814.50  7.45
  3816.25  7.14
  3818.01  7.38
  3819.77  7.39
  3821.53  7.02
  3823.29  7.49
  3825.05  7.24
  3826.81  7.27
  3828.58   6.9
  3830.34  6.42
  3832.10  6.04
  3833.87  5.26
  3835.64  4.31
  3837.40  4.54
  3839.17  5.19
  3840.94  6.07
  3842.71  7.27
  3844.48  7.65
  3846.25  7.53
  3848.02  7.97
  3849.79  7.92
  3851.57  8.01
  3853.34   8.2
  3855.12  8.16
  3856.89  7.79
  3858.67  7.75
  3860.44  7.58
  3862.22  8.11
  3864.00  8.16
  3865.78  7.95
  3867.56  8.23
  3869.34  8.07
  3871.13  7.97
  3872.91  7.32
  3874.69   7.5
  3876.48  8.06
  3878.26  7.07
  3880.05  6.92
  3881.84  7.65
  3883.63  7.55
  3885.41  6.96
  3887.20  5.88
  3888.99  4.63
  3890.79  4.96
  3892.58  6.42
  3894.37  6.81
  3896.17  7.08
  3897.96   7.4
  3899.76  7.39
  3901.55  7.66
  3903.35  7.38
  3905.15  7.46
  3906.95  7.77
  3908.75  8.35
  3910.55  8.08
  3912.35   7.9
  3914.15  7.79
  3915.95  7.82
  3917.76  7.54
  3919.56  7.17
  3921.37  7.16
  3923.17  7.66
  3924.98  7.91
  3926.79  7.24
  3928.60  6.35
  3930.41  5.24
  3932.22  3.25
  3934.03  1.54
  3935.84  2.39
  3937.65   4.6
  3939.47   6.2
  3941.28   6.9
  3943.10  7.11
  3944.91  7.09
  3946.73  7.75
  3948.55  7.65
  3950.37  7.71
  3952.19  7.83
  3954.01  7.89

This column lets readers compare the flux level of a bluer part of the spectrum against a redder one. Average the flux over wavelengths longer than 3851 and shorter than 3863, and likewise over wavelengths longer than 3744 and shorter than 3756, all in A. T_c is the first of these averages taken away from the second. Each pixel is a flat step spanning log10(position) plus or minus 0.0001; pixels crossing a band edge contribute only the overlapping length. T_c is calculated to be -1.9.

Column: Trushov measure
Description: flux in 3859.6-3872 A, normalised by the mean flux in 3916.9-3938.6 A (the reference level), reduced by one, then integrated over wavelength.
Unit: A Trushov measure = 5.1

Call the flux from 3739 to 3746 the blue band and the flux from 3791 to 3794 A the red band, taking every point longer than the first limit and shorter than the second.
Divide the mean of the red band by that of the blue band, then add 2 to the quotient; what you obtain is 3.17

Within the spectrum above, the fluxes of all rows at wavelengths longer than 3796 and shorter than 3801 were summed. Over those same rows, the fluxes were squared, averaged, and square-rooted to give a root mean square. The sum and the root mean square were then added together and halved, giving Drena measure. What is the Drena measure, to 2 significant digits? 11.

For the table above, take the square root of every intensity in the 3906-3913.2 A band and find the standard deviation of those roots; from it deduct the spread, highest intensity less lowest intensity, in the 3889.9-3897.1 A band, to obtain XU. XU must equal -2.1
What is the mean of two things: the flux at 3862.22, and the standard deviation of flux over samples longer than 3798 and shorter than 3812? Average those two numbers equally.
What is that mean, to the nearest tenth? 4.6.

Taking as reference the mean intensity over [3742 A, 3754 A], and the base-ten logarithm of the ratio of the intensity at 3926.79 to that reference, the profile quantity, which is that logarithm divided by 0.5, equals 0.17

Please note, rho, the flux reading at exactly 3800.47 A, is 5.81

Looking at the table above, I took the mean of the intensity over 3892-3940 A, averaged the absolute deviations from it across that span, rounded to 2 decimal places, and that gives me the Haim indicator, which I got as 1.28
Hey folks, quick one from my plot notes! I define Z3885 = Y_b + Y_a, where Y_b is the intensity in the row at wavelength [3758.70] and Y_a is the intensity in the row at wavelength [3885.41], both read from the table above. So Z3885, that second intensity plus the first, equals 14.0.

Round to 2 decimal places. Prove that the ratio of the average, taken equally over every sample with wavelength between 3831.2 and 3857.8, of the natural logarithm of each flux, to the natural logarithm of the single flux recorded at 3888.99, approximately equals 1.24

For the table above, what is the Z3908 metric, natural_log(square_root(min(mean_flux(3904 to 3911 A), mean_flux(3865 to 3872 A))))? 1.03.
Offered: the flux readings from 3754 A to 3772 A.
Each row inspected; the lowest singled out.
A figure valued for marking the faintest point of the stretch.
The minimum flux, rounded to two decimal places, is 4.95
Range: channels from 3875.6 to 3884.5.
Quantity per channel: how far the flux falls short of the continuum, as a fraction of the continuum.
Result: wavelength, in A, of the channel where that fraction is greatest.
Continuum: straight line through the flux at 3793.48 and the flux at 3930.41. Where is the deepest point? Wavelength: 3880.05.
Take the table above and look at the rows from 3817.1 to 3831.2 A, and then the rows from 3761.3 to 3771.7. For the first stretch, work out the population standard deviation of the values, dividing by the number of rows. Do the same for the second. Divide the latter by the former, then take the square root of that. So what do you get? 1.6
